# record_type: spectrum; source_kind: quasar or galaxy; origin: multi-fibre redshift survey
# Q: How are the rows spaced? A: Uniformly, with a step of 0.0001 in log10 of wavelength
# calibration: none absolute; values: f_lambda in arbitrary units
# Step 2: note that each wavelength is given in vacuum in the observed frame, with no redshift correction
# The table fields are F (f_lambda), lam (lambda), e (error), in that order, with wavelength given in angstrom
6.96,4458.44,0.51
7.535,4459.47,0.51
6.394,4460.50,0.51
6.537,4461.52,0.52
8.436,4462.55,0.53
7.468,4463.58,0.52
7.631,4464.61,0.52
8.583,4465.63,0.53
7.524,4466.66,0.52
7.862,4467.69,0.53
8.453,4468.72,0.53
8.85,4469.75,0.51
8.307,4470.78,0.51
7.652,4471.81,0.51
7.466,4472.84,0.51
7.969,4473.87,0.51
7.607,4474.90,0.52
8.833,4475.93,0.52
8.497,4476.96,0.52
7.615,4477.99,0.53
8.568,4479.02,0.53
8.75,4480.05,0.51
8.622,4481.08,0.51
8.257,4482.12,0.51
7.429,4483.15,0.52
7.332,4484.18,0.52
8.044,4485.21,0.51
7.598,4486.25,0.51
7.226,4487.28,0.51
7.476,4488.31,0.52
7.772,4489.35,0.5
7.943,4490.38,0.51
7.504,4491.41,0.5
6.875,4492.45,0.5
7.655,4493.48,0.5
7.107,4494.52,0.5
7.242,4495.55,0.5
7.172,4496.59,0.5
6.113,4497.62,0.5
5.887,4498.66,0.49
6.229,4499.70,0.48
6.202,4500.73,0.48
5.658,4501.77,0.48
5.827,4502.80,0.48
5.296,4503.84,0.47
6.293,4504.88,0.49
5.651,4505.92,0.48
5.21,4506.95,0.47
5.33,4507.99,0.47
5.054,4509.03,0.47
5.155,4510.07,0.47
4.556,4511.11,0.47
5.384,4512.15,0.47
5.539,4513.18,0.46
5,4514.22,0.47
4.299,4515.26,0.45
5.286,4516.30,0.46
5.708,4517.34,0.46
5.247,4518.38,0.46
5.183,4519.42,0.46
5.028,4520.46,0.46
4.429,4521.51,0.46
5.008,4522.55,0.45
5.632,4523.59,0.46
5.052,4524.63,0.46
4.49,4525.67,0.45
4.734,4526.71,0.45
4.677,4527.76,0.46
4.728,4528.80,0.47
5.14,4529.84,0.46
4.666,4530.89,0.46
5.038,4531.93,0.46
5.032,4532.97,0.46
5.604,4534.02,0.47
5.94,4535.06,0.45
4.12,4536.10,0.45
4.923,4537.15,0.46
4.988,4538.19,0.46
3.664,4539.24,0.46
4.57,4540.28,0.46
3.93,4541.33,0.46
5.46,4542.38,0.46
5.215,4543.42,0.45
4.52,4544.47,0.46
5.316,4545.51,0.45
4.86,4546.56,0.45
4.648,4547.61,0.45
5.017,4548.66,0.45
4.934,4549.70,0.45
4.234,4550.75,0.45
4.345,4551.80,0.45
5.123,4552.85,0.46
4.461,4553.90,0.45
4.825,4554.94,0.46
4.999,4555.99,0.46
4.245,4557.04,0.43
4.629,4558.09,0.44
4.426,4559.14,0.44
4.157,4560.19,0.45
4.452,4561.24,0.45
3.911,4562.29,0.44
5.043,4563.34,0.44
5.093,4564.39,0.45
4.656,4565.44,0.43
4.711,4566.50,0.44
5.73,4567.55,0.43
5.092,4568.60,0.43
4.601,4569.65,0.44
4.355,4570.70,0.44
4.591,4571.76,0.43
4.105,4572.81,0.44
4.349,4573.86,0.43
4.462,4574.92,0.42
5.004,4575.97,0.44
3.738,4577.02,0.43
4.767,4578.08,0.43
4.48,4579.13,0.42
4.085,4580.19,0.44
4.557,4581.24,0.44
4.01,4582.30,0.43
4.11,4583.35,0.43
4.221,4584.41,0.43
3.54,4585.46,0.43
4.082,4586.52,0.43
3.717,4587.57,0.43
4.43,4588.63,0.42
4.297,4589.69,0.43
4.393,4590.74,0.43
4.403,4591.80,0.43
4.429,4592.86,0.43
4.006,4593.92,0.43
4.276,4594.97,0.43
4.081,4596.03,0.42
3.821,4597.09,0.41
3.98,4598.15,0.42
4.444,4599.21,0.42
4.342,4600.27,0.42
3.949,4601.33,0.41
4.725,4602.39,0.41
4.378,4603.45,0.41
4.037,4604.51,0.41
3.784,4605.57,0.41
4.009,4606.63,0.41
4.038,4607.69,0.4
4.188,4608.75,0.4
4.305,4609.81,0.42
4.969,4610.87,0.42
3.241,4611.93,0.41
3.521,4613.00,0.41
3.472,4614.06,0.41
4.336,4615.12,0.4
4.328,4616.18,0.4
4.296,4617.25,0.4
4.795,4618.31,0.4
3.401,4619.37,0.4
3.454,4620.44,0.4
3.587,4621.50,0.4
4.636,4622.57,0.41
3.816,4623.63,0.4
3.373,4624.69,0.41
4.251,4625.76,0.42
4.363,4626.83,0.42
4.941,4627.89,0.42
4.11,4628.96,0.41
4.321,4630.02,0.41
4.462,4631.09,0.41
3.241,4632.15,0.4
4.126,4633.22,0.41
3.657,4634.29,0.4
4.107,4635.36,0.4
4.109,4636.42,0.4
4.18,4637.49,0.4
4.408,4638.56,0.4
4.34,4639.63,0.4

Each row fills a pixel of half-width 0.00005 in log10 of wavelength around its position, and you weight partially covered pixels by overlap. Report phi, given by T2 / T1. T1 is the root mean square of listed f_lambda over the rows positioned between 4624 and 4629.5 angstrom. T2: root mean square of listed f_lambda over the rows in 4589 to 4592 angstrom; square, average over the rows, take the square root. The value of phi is 1.0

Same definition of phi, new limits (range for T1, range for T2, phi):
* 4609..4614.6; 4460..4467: 1.9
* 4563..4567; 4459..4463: 1.5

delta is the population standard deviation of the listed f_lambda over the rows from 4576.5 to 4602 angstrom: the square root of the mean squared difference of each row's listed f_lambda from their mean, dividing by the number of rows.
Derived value 0.29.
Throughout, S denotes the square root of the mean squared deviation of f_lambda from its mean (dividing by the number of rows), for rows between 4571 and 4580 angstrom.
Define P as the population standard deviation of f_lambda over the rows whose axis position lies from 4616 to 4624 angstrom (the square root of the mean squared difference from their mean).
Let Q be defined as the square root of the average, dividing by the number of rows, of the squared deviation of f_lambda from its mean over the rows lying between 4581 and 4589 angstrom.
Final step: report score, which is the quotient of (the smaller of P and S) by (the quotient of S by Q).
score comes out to 0.32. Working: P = 0.510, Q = 0.32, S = 0.36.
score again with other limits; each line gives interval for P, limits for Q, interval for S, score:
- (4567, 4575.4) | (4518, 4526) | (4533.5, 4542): 0.24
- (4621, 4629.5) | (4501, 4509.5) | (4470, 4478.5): 0.37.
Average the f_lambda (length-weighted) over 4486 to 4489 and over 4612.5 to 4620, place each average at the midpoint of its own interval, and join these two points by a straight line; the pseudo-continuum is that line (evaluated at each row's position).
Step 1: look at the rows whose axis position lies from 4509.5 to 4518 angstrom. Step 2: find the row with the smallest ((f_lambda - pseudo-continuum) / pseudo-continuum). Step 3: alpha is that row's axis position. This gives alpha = 4515.26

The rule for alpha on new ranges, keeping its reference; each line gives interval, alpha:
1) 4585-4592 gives 4585.46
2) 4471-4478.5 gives 4472.84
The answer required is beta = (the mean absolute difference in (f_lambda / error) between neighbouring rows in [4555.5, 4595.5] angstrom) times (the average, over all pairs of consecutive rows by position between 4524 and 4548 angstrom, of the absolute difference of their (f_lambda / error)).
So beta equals 1.2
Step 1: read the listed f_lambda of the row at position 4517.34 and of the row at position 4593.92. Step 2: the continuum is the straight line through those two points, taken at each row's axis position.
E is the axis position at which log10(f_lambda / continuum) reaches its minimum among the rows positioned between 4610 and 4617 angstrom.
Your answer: 4611.93 angstrom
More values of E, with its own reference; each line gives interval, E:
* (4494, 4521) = 4515.26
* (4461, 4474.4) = 4461.52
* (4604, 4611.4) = 4605.57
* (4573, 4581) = 4577.02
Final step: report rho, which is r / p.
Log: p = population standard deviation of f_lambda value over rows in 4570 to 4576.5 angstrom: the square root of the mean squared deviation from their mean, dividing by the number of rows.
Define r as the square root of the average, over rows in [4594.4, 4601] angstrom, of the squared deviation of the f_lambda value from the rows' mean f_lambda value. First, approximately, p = 0.28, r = 0.22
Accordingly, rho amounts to 0.8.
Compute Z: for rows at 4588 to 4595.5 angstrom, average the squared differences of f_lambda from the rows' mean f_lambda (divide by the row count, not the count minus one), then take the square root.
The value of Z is 0.14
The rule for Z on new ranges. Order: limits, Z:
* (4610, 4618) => 0.58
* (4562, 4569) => 0.51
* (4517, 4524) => 0.40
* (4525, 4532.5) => 0.21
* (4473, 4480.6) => 0.48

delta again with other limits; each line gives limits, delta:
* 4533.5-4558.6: 0.53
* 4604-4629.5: 0.49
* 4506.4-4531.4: 0.37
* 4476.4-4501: 0.78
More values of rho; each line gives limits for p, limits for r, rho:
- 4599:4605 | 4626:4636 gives 1.8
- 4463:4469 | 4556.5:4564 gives 0.8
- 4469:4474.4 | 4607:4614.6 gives 1.1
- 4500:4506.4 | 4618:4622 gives 1.7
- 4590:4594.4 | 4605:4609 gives 0.8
